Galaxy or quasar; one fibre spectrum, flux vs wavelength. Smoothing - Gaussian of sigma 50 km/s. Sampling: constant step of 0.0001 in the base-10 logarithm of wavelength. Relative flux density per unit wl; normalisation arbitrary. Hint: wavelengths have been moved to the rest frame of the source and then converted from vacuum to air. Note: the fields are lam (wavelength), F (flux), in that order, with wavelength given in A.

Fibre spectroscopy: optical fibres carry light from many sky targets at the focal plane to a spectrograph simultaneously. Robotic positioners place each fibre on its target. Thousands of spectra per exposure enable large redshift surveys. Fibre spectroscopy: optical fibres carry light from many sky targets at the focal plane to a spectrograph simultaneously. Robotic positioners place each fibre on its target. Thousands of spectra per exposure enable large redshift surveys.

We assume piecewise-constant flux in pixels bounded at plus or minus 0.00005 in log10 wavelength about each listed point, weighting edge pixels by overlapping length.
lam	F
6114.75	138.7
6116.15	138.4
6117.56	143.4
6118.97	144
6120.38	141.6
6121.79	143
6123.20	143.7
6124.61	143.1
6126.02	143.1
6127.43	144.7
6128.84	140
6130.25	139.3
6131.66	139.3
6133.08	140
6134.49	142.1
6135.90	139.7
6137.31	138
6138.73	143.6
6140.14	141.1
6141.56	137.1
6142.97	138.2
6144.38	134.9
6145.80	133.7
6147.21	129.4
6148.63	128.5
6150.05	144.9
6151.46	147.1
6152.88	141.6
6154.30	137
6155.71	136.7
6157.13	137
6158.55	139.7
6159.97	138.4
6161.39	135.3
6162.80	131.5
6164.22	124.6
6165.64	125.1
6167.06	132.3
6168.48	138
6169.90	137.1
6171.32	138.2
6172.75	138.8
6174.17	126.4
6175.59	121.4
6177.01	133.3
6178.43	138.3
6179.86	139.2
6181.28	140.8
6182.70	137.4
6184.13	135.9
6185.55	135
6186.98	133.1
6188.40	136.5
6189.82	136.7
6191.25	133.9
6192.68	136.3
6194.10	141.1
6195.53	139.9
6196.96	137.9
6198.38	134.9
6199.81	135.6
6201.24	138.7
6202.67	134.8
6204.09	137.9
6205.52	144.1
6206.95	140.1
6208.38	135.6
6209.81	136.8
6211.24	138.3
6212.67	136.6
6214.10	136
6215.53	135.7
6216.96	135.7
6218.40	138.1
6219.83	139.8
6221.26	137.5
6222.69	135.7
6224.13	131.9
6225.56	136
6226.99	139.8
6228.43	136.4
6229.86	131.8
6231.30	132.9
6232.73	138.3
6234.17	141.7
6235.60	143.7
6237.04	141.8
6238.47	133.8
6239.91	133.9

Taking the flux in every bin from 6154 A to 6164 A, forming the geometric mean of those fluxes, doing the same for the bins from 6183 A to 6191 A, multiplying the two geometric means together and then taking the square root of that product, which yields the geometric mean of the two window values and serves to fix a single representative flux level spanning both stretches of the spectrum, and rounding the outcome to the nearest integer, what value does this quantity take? 136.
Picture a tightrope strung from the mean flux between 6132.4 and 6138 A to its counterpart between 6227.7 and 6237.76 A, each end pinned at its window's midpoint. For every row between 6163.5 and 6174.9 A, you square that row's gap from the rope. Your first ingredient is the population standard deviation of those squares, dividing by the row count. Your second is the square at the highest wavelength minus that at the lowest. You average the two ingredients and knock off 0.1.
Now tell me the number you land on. 18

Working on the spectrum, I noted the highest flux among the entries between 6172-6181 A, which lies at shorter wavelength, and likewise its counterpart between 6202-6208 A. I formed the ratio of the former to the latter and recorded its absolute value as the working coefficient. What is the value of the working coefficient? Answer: 0.97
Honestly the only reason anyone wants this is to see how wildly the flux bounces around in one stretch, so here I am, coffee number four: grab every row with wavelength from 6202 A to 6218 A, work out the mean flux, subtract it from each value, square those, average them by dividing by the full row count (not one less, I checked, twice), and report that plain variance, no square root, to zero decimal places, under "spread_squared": 7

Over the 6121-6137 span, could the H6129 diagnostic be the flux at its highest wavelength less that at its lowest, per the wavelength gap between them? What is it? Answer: -0.23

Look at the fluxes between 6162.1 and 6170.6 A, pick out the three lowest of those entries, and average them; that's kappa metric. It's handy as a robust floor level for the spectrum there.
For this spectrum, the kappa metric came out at 127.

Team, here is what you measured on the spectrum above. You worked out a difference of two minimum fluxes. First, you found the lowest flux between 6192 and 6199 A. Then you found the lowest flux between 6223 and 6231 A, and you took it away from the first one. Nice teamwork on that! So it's 3.1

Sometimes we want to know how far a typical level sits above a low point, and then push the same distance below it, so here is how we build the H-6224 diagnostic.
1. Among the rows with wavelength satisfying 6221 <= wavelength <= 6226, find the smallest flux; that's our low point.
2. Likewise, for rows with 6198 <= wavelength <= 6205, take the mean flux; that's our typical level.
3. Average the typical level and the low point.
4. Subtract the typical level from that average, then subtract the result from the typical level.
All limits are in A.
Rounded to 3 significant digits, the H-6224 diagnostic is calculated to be 139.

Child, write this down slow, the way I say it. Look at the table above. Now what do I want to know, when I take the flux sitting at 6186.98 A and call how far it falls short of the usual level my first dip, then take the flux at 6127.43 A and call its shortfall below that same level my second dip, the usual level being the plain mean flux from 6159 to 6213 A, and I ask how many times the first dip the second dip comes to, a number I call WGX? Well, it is -3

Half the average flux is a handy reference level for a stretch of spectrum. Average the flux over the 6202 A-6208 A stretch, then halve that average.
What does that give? 69.6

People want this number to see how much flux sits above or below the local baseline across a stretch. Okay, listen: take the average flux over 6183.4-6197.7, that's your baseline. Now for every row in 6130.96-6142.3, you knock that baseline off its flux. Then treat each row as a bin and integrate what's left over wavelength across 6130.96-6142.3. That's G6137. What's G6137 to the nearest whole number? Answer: 39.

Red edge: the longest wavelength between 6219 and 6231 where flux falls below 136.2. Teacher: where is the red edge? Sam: 6229.86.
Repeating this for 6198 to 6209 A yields 6208.38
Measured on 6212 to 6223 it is 6222.69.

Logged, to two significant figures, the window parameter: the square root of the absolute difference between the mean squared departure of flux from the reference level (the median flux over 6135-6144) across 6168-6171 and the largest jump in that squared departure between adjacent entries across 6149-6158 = 7.6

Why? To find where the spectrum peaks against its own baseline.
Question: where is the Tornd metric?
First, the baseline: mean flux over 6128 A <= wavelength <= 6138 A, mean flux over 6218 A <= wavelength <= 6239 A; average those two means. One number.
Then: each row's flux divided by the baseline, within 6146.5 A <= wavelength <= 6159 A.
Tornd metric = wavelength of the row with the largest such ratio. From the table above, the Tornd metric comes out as 6151.46 A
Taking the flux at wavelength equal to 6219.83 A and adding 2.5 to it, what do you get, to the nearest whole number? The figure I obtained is 142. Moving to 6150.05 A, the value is 147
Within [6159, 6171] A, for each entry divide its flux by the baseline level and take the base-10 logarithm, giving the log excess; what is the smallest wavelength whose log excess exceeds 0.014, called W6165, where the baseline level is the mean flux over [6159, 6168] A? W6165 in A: 6159.97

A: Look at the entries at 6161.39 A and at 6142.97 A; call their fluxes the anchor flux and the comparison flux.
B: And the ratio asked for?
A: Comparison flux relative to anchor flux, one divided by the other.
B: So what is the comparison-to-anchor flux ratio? 1.02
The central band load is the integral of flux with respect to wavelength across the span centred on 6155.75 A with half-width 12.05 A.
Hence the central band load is 3257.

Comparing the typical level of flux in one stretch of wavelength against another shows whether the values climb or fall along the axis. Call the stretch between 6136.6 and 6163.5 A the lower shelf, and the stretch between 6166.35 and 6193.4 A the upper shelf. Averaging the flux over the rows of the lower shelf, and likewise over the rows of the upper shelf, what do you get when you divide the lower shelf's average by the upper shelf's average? 1.02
